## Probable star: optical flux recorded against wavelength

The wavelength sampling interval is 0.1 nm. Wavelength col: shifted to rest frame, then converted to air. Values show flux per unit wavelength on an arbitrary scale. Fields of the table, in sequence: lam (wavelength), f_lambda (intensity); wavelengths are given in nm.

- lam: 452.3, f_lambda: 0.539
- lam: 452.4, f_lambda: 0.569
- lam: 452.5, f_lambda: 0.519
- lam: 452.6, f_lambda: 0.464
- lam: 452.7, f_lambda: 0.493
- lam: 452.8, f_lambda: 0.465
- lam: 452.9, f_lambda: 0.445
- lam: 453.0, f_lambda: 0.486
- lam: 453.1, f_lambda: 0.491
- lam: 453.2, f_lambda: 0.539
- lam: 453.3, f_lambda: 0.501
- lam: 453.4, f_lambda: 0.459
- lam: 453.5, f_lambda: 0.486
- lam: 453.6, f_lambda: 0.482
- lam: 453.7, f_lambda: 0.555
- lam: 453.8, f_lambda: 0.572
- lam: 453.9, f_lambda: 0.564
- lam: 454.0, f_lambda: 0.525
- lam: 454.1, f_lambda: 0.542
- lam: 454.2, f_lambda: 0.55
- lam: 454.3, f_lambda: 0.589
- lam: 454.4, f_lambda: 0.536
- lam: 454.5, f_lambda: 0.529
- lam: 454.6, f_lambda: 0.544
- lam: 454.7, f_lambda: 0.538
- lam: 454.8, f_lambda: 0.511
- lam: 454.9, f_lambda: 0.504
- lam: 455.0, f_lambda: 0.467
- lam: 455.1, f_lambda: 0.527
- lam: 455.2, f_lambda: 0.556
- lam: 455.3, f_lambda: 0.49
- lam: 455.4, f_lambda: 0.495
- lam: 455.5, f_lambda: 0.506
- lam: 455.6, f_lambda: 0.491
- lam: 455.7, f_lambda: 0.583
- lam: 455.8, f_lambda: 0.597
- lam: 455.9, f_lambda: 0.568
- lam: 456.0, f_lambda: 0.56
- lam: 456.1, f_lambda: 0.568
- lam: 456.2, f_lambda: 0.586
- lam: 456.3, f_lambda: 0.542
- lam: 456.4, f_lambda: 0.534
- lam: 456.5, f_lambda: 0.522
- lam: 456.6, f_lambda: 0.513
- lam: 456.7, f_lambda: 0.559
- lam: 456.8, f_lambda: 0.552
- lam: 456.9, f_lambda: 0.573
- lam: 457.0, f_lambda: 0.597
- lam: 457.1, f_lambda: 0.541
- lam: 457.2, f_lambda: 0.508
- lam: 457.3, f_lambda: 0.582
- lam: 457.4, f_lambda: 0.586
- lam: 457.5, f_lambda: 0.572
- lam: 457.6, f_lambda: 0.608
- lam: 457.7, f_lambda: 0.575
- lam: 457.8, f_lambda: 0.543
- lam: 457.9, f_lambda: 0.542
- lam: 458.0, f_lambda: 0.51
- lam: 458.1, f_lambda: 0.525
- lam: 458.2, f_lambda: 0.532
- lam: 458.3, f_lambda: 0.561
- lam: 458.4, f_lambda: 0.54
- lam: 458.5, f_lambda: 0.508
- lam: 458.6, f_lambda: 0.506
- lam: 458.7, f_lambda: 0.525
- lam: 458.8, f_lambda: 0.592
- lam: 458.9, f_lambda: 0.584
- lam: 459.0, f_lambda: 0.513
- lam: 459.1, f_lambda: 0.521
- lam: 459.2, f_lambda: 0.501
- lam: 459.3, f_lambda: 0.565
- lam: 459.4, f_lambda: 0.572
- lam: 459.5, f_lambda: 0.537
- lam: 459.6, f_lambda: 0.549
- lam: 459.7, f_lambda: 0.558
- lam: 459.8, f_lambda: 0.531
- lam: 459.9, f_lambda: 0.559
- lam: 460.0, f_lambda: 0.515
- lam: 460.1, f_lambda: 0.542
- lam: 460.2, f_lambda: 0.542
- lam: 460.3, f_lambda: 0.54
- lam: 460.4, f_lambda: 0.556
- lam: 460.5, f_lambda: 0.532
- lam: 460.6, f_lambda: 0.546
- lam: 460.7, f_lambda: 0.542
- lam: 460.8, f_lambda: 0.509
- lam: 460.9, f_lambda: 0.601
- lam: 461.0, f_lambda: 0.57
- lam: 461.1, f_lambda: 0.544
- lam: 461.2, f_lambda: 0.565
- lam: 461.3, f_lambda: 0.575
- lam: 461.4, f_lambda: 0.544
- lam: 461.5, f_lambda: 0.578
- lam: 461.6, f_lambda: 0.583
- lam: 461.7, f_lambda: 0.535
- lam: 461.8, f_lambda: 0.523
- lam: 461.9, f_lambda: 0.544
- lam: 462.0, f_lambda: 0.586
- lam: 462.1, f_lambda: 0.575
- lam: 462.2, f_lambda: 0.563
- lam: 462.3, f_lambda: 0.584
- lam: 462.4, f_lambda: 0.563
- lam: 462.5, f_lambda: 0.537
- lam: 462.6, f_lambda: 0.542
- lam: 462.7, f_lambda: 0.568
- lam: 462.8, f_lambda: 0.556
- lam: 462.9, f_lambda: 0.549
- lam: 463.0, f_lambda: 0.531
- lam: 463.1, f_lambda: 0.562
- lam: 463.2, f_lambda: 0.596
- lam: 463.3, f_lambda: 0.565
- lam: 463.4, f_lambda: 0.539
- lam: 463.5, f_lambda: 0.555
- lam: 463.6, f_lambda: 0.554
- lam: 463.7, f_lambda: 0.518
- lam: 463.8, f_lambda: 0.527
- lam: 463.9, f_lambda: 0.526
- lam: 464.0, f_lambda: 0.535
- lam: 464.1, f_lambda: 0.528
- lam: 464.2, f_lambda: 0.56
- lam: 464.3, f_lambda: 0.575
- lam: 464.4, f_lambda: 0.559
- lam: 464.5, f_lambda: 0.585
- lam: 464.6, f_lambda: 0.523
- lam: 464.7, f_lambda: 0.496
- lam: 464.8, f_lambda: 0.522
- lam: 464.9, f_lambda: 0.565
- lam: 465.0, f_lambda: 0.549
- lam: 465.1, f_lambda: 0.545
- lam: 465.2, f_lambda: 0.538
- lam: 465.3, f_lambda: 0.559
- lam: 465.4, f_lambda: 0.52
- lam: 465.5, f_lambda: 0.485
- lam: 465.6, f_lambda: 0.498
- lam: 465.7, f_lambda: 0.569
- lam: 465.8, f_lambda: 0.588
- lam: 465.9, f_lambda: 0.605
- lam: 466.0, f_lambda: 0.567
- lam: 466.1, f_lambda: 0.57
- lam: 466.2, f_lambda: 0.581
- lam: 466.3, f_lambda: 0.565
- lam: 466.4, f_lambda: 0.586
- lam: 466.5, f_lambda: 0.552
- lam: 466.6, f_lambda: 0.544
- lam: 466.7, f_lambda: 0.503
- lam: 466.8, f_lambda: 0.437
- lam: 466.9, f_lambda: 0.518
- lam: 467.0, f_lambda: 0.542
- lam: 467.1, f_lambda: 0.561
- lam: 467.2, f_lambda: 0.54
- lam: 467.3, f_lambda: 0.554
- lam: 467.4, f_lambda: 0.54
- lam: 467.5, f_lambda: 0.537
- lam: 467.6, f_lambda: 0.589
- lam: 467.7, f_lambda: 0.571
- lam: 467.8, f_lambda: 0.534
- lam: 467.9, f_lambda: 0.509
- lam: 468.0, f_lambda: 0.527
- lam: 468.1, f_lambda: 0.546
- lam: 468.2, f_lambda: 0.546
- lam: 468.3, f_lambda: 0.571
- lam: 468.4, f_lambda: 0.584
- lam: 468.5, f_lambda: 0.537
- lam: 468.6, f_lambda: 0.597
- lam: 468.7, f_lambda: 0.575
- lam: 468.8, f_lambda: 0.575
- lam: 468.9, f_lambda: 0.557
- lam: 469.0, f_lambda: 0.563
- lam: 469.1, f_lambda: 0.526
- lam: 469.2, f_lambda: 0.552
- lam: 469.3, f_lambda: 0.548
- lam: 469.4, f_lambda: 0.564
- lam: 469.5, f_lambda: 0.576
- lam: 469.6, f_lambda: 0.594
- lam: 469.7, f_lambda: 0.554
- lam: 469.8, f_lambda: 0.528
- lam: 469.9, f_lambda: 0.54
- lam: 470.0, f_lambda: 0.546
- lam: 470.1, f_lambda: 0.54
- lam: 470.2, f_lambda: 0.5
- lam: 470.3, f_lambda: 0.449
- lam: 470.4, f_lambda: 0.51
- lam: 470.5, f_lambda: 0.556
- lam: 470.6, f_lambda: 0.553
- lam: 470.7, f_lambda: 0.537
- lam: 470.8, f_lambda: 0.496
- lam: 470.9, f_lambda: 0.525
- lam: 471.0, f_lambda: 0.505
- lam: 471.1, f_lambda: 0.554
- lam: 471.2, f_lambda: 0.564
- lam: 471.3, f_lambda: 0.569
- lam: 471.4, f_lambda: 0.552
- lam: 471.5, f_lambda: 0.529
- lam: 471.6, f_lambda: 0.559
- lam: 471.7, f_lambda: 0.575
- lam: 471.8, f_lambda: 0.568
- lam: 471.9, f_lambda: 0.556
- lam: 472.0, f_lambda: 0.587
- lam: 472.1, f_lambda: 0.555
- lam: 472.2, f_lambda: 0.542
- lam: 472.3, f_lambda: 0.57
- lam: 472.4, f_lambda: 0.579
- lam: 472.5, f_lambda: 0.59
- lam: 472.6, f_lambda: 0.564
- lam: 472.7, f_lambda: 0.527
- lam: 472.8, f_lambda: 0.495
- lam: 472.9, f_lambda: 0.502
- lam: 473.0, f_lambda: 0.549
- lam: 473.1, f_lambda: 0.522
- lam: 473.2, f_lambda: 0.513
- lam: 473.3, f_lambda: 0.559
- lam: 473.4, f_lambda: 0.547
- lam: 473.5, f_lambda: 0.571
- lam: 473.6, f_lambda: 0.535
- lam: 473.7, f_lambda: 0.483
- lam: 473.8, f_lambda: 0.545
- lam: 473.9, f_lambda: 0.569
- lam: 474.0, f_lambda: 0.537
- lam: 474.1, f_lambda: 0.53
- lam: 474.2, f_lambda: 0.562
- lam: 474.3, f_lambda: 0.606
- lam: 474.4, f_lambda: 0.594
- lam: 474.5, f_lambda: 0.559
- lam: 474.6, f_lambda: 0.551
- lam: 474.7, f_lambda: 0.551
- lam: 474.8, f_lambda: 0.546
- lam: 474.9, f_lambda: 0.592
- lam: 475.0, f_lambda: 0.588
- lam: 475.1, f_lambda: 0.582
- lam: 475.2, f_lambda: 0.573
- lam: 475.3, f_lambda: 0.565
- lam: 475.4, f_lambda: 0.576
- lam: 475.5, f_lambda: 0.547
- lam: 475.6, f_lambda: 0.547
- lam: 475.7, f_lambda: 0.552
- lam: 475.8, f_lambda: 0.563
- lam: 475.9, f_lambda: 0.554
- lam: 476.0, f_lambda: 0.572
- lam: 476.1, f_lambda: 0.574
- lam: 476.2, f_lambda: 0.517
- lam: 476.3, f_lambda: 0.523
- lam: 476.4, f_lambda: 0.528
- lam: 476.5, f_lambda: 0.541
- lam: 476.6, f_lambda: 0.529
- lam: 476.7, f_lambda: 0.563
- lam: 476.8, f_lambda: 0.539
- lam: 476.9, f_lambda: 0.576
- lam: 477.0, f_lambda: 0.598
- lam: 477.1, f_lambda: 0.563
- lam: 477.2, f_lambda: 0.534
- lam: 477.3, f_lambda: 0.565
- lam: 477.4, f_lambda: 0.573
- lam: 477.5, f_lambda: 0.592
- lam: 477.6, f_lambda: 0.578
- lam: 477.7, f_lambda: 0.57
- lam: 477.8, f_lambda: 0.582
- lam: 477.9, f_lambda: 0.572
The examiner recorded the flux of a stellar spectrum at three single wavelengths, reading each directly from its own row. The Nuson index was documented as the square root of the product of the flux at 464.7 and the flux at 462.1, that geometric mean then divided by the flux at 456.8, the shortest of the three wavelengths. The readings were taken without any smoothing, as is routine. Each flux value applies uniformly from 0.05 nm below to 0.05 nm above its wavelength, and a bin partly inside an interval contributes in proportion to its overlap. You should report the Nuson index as 0.97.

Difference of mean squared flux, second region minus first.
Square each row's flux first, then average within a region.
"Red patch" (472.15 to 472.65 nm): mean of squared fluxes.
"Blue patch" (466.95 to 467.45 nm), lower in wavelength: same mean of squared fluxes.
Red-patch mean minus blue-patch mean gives 0.024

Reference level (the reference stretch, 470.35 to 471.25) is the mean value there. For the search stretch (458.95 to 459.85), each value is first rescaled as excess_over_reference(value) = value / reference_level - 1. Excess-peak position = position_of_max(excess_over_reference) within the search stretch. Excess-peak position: 459.4 nm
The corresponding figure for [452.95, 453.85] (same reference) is 453.8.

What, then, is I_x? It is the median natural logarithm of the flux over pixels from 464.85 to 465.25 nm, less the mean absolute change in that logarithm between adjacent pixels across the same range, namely -0.620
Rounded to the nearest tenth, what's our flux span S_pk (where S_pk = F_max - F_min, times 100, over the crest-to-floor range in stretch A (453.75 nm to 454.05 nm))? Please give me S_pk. 4.7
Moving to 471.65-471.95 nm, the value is 1.9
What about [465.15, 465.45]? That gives 3.9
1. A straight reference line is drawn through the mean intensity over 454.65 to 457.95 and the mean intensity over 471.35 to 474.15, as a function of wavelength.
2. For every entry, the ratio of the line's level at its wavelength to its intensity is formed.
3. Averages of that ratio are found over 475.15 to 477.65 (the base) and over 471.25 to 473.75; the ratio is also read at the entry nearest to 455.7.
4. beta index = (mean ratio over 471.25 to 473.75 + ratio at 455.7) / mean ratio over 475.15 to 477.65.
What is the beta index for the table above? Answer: 1.97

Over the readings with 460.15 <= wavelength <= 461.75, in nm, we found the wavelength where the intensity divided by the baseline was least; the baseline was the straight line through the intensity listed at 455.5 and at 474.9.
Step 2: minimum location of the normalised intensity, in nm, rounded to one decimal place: 460.8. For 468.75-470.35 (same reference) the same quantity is 470.3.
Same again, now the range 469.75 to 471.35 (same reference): 470.3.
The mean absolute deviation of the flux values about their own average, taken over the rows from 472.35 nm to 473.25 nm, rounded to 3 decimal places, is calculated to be 0.029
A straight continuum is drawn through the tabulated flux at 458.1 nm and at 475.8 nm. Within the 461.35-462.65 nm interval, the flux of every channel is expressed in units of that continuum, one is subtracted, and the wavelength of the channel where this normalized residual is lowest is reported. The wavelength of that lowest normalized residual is 461.8 nm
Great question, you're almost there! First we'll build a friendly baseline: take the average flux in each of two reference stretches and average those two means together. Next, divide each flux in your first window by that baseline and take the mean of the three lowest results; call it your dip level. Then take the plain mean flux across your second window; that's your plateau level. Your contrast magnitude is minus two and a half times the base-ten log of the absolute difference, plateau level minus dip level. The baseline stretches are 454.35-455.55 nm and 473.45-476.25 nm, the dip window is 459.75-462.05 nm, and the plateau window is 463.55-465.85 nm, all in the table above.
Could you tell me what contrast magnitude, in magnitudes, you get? 0.95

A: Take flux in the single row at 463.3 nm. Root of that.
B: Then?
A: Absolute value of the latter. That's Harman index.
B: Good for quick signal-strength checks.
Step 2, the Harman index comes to 0.752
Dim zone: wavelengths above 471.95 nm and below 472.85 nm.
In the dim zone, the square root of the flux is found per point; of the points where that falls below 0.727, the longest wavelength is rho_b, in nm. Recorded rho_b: 472.8 nm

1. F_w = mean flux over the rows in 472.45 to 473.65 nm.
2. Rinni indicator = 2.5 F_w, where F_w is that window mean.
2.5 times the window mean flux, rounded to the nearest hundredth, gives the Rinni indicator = 1.35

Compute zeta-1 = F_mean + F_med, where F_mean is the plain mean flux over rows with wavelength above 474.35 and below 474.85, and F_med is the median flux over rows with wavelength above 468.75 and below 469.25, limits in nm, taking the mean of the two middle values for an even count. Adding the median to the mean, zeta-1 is 1.117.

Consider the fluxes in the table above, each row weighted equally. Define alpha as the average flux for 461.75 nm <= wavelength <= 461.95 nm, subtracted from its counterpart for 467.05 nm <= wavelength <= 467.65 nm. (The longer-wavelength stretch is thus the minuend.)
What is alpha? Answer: 0.020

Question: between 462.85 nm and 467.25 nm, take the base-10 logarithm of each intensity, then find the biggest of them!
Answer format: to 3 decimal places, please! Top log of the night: -0.218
